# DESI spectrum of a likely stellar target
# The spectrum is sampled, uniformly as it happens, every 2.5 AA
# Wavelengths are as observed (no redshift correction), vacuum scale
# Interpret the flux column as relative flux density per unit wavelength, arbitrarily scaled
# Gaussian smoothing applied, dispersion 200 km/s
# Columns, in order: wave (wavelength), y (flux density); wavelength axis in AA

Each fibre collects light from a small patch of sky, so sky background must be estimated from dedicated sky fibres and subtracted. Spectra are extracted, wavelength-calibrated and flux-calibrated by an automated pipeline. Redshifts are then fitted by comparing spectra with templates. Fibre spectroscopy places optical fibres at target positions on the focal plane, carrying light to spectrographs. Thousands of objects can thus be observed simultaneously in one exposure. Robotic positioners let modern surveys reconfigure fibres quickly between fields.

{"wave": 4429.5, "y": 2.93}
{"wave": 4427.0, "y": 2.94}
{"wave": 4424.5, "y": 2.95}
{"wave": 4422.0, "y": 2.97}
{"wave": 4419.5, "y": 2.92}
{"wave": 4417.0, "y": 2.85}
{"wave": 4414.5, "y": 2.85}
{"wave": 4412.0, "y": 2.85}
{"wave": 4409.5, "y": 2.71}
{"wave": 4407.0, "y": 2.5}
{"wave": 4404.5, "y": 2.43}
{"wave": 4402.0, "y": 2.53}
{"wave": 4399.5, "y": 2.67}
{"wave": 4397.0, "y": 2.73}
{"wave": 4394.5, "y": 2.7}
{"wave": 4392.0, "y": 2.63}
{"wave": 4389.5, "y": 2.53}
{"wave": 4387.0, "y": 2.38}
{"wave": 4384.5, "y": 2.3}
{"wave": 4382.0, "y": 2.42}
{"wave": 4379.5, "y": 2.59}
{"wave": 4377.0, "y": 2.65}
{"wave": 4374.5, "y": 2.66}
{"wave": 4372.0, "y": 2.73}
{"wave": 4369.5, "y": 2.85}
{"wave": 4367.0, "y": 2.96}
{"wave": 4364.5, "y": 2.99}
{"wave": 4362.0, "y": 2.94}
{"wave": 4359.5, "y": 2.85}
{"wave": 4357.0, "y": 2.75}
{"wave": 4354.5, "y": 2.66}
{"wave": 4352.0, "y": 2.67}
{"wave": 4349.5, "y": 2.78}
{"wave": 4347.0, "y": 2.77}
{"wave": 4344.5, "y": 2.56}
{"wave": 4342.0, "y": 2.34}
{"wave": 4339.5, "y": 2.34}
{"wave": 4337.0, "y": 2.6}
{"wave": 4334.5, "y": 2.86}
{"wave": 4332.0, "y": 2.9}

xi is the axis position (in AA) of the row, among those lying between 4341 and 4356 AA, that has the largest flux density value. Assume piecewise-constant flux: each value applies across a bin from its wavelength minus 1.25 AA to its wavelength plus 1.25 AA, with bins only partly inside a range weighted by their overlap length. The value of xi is 4349.5 AA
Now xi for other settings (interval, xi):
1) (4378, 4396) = 4394.5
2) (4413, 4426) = 4422.0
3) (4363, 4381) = 4364.5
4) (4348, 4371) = 4364.5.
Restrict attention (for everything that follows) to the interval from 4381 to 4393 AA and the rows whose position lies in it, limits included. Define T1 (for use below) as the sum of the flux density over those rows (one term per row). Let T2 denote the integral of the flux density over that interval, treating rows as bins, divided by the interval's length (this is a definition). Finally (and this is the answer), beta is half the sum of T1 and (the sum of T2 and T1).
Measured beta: 13.5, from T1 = 12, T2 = 2.45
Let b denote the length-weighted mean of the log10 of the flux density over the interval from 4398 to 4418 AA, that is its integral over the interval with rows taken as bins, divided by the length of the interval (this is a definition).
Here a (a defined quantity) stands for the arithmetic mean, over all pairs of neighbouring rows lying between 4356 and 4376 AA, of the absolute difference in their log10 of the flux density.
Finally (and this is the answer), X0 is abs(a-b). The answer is 0.41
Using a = 0.0124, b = 0.43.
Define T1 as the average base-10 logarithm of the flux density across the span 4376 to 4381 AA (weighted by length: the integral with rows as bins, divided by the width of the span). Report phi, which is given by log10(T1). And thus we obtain -0.38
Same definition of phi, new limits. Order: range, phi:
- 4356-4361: -0.35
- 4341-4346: -0.41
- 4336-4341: -0.41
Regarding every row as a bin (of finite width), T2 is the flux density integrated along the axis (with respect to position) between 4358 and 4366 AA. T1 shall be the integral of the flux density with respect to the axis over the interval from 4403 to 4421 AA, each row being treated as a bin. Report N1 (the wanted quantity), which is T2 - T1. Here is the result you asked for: -26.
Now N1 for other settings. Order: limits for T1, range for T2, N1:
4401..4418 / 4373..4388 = -8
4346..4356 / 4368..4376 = -5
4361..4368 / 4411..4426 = 23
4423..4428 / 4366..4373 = 5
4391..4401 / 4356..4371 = 17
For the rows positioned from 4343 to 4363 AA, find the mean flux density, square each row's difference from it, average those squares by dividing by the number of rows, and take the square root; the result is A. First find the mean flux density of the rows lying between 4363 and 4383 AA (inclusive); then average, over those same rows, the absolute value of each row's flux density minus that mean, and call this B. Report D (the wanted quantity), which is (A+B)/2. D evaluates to 0.131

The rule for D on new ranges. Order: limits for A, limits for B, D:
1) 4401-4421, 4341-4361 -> 0.147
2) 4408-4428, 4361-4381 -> 0.109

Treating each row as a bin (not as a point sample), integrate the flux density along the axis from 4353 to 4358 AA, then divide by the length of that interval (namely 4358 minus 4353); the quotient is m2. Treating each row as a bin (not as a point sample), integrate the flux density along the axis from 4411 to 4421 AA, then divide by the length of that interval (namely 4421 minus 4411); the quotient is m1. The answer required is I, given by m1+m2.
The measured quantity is 5.57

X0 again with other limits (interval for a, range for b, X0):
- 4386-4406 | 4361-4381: 0.43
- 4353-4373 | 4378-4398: 0.39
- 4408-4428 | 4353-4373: 0.45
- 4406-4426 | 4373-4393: 0.39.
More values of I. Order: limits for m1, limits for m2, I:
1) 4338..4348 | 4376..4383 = 5.05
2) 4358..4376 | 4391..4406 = 5.46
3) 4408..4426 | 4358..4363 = 5.75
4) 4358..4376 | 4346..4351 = 5.62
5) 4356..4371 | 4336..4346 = 5.35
